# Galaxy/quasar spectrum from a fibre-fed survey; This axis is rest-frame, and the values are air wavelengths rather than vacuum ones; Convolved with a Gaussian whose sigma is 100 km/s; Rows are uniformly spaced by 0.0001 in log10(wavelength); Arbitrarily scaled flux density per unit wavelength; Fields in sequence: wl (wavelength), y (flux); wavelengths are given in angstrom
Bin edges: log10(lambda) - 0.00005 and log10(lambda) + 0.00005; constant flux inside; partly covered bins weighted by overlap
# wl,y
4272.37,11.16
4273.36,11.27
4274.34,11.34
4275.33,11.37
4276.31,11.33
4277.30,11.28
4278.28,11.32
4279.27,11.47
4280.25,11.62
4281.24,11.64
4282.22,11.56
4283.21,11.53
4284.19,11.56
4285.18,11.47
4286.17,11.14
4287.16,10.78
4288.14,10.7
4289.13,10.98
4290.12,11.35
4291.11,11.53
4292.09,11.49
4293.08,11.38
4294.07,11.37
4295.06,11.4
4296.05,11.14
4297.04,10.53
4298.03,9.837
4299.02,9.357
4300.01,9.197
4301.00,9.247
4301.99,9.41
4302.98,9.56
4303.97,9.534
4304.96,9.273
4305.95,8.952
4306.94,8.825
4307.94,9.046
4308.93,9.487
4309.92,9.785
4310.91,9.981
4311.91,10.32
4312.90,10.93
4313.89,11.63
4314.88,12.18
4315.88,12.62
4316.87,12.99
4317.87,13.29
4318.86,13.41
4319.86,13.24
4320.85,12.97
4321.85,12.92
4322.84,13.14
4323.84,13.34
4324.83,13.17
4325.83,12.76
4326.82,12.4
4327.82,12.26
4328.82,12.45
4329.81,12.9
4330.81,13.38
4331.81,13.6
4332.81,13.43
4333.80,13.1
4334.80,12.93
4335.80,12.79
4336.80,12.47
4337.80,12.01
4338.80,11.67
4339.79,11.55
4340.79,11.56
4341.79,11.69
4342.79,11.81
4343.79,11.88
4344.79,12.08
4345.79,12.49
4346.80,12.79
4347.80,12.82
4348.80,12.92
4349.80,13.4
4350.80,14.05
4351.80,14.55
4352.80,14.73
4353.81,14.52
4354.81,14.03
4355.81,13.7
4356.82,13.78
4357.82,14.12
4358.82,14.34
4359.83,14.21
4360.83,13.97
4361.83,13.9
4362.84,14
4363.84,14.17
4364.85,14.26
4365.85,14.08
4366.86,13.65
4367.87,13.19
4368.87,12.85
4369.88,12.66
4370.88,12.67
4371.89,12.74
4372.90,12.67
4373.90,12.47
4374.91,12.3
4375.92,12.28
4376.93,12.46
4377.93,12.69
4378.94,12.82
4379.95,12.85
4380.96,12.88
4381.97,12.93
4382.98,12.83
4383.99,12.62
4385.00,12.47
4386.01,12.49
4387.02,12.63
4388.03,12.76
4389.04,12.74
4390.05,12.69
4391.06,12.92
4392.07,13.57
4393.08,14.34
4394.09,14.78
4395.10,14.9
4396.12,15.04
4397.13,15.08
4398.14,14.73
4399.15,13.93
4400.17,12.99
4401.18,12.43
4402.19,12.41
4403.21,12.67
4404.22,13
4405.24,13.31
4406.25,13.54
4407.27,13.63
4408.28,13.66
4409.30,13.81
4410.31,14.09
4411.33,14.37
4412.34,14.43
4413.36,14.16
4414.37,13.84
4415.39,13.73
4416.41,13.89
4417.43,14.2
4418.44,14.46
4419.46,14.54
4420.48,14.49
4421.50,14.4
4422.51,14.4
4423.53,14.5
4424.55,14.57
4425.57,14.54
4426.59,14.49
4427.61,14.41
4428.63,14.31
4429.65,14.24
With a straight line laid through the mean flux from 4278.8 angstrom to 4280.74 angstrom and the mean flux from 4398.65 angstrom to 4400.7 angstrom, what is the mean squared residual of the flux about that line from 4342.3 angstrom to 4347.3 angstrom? 0.26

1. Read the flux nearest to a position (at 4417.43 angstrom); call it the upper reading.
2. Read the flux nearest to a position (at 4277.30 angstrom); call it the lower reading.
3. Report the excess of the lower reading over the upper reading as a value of -2.9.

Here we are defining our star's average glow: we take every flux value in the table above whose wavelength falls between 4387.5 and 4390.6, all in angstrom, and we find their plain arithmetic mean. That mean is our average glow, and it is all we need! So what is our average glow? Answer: 12.7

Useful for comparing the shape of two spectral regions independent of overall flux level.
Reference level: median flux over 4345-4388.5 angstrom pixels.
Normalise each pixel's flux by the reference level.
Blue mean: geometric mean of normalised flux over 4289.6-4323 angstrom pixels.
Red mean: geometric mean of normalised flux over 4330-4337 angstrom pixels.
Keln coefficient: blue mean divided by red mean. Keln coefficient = 0.83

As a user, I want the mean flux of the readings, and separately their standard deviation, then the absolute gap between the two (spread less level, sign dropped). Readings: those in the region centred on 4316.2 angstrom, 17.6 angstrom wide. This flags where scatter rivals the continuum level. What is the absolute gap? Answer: 10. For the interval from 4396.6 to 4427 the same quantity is 13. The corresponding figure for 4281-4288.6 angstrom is 11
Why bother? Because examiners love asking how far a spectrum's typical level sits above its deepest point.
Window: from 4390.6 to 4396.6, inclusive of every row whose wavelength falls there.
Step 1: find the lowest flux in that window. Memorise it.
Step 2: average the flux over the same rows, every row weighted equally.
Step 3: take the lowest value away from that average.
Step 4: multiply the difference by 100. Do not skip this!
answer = 134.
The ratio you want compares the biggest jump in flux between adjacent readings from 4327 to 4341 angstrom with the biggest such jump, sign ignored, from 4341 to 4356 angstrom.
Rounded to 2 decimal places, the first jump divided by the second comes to 0.74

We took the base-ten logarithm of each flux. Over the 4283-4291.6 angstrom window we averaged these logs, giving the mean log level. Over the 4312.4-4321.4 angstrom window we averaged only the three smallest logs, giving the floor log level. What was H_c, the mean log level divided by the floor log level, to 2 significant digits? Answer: 0.99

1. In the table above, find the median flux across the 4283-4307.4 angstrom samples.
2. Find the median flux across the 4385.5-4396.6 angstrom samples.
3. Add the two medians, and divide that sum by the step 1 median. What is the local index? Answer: 2.20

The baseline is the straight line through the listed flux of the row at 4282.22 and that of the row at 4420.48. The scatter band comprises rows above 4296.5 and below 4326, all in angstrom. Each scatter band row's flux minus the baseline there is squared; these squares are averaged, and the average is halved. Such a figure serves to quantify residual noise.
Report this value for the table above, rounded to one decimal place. 1.9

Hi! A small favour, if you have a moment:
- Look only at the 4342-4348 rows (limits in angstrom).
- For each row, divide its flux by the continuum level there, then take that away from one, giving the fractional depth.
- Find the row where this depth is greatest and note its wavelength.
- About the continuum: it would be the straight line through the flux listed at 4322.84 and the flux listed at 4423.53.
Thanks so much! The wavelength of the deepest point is 4342.79 angstrom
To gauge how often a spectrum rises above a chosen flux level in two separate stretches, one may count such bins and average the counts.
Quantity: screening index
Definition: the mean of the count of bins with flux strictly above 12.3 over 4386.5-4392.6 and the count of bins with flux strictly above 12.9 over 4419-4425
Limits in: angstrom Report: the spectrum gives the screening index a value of 6.0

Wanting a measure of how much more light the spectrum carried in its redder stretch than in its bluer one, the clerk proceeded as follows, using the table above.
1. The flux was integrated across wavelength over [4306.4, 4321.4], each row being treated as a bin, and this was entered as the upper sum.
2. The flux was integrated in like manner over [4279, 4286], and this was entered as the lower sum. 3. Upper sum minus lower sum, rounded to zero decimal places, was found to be 90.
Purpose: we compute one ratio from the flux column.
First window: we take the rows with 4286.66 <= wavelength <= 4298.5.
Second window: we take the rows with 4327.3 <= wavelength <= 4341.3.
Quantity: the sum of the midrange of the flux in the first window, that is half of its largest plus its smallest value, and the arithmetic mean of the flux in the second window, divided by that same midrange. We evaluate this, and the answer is 2.18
